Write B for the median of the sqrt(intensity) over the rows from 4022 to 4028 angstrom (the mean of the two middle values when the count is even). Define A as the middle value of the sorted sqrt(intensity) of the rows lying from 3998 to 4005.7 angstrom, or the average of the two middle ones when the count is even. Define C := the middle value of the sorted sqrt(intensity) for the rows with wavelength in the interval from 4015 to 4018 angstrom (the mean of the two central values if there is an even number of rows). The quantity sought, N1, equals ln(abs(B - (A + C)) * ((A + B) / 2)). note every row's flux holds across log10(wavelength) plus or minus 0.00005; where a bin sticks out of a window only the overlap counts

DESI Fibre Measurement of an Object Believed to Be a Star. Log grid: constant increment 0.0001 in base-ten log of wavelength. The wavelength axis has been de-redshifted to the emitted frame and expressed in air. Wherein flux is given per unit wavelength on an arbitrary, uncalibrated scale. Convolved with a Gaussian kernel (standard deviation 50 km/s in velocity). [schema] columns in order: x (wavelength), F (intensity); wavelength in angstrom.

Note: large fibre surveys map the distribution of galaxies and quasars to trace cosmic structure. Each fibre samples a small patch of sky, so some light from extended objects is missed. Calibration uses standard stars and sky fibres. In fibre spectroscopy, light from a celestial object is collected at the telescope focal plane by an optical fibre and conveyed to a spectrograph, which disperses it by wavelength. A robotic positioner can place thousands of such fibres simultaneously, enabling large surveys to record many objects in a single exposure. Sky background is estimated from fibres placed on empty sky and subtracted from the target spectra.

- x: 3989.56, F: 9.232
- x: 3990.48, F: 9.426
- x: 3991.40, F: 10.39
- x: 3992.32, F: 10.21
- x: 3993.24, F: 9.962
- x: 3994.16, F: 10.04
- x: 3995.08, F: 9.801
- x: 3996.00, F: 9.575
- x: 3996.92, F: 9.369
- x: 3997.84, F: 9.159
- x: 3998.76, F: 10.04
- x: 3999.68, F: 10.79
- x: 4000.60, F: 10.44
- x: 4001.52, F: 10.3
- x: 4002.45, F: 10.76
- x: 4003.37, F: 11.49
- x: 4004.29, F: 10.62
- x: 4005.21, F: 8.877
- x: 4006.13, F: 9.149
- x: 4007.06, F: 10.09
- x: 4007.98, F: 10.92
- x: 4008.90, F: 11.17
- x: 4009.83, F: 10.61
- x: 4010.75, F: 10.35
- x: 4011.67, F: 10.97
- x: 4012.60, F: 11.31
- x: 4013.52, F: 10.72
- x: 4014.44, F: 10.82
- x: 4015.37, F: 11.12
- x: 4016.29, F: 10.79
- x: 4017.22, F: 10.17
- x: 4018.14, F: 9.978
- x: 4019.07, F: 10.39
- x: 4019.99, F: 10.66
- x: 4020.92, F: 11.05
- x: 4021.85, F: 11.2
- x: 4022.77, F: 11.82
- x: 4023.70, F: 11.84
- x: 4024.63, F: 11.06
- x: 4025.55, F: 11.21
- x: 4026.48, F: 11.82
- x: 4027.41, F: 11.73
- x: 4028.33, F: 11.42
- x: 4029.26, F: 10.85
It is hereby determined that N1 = 2.34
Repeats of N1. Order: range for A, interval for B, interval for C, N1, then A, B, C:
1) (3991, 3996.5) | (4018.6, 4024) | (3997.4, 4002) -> 2.29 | 3.16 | 3.34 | 3.21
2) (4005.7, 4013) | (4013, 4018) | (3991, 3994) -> 2.35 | 3.28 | 3.28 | 3.20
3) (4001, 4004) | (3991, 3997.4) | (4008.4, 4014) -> 2.40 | 3.28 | 3.16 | 3.29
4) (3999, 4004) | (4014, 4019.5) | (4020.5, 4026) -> 2.40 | 3.28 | 3.25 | 3.35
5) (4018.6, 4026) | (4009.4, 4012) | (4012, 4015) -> 2.41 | 3.34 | 3.26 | 3.29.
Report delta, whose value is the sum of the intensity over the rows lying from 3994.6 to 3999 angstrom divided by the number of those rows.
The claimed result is 9.6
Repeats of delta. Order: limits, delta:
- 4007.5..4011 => 10.8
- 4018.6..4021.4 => 10.7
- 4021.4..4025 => 11.5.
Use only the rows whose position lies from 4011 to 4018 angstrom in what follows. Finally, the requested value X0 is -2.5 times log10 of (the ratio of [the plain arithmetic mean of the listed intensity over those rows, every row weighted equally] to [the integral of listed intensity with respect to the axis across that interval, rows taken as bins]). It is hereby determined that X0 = 2.11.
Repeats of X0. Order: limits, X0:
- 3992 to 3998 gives 1.95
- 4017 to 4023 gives 1.94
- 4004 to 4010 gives 1.94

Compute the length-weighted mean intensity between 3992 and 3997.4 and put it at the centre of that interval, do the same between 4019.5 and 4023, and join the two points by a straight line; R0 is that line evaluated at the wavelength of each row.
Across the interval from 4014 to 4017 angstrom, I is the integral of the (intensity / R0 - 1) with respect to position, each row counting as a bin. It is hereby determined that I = -0.001 angstrom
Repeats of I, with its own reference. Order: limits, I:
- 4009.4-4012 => 0.003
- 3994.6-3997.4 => -0.084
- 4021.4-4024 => 0.091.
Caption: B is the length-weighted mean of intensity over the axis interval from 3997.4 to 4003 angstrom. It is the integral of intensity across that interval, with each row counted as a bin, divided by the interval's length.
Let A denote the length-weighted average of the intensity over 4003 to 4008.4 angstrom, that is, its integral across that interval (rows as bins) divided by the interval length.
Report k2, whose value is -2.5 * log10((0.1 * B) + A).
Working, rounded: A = 10.2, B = 10.3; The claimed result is -2.62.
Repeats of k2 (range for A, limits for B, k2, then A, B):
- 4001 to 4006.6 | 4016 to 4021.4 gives -2.63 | 10.2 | 10.5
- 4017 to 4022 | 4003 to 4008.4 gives -2.66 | 10.6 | 10.2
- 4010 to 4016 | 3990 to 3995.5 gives -2.69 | 10.9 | 10.0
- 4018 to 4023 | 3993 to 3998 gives -2.68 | 10.9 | 9.7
